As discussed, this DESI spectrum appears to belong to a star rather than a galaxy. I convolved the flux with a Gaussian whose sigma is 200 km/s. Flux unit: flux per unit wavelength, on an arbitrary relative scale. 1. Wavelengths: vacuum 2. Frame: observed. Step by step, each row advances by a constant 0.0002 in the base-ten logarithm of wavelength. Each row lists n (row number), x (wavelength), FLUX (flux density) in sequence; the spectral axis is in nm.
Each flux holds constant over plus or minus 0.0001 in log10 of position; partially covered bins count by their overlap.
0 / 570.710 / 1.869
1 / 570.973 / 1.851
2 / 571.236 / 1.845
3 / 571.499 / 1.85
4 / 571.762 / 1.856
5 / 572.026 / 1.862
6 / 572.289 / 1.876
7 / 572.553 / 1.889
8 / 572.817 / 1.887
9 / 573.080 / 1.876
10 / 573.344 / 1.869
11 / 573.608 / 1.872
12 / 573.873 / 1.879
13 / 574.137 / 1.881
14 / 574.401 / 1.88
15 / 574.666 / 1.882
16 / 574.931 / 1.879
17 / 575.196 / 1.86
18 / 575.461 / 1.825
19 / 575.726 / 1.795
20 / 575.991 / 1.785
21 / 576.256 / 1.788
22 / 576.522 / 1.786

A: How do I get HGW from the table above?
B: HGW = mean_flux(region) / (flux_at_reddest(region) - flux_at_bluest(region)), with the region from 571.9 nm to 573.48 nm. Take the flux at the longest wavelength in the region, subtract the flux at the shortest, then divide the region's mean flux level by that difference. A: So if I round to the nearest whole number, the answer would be 268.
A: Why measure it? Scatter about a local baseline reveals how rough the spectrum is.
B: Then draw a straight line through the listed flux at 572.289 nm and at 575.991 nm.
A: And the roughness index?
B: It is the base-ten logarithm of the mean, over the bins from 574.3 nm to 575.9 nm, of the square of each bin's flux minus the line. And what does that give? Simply -2.6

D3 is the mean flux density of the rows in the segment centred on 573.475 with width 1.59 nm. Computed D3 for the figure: 1.88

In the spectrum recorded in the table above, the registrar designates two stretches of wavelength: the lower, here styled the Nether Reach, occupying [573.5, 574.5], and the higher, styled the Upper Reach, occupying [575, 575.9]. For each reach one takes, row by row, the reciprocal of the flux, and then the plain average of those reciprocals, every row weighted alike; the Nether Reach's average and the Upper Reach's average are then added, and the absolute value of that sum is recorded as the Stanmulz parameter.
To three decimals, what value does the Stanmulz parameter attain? 1.080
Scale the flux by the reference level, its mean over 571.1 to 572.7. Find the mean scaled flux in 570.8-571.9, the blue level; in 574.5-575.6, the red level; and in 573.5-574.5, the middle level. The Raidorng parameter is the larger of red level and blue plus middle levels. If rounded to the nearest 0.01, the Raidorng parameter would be 2.00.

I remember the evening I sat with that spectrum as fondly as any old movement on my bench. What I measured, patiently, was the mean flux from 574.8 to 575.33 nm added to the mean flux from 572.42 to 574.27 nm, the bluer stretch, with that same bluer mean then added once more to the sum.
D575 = 5.63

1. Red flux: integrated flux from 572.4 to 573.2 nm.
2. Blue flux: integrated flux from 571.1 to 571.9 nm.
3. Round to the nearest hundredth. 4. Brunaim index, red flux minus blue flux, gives 0.03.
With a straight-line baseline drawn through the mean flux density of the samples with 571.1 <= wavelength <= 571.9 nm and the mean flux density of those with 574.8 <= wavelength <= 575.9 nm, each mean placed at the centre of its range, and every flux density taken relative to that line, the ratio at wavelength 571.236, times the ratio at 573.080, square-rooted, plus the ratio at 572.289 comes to 2.022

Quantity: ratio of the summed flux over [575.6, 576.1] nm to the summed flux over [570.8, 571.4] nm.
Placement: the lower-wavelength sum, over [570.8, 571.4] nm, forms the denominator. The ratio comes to 0.97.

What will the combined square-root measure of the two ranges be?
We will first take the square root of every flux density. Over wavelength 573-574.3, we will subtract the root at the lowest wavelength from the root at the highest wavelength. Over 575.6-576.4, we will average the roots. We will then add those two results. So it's 1.34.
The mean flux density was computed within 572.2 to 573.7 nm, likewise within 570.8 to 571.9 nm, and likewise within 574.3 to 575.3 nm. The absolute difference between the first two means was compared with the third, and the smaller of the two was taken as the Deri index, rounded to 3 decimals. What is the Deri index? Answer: 0.028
